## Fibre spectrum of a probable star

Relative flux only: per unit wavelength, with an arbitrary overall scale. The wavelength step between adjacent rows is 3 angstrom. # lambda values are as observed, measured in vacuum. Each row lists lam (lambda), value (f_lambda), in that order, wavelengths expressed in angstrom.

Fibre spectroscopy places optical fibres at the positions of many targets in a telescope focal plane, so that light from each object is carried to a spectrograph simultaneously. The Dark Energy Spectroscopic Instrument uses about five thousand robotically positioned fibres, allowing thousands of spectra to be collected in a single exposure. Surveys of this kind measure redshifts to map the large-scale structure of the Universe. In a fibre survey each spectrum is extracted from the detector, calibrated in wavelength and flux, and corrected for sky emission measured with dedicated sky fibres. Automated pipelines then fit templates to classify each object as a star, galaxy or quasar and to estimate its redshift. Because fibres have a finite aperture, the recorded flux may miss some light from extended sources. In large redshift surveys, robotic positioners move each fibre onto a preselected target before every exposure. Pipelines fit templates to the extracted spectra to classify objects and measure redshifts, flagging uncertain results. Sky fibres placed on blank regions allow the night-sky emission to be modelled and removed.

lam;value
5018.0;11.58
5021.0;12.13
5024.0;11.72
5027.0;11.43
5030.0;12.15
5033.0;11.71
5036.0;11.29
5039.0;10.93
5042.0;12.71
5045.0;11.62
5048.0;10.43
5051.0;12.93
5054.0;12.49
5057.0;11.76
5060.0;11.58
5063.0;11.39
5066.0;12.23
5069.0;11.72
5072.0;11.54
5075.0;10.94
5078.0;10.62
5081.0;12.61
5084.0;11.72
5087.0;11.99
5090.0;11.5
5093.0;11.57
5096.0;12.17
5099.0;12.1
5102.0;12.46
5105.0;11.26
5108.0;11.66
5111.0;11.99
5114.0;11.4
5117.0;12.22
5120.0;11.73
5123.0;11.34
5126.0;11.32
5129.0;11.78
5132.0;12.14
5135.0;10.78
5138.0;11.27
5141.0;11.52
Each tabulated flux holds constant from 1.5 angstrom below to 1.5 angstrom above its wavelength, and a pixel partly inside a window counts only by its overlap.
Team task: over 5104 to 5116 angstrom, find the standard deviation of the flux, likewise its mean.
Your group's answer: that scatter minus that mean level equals -11.3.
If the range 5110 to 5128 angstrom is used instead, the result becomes -11.3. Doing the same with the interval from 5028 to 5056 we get -11.0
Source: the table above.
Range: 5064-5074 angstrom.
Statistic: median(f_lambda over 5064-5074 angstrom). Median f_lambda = 11.7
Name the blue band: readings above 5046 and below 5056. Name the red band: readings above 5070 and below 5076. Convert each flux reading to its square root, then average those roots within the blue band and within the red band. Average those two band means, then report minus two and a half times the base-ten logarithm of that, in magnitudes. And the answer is -1.33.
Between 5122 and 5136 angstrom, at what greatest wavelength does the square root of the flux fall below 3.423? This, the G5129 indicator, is 5135.0 angstrom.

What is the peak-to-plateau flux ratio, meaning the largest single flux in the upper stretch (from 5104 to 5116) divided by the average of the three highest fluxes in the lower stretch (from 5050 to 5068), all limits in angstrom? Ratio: 0.96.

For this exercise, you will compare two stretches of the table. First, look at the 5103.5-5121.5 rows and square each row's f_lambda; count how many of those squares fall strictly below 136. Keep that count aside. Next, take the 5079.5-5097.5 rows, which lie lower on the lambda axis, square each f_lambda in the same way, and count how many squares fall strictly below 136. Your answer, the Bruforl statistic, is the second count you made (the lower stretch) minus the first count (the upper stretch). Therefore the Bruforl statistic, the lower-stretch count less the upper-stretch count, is -1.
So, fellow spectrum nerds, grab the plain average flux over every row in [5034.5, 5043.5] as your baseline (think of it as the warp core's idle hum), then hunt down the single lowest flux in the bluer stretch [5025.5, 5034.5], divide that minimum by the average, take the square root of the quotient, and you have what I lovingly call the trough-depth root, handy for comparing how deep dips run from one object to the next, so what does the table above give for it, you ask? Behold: 0.99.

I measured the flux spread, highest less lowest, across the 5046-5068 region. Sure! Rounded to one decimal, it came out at 2.5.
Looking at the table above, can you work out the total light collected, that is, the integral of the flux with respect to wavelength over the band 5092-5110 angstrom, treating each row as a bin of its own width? 214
